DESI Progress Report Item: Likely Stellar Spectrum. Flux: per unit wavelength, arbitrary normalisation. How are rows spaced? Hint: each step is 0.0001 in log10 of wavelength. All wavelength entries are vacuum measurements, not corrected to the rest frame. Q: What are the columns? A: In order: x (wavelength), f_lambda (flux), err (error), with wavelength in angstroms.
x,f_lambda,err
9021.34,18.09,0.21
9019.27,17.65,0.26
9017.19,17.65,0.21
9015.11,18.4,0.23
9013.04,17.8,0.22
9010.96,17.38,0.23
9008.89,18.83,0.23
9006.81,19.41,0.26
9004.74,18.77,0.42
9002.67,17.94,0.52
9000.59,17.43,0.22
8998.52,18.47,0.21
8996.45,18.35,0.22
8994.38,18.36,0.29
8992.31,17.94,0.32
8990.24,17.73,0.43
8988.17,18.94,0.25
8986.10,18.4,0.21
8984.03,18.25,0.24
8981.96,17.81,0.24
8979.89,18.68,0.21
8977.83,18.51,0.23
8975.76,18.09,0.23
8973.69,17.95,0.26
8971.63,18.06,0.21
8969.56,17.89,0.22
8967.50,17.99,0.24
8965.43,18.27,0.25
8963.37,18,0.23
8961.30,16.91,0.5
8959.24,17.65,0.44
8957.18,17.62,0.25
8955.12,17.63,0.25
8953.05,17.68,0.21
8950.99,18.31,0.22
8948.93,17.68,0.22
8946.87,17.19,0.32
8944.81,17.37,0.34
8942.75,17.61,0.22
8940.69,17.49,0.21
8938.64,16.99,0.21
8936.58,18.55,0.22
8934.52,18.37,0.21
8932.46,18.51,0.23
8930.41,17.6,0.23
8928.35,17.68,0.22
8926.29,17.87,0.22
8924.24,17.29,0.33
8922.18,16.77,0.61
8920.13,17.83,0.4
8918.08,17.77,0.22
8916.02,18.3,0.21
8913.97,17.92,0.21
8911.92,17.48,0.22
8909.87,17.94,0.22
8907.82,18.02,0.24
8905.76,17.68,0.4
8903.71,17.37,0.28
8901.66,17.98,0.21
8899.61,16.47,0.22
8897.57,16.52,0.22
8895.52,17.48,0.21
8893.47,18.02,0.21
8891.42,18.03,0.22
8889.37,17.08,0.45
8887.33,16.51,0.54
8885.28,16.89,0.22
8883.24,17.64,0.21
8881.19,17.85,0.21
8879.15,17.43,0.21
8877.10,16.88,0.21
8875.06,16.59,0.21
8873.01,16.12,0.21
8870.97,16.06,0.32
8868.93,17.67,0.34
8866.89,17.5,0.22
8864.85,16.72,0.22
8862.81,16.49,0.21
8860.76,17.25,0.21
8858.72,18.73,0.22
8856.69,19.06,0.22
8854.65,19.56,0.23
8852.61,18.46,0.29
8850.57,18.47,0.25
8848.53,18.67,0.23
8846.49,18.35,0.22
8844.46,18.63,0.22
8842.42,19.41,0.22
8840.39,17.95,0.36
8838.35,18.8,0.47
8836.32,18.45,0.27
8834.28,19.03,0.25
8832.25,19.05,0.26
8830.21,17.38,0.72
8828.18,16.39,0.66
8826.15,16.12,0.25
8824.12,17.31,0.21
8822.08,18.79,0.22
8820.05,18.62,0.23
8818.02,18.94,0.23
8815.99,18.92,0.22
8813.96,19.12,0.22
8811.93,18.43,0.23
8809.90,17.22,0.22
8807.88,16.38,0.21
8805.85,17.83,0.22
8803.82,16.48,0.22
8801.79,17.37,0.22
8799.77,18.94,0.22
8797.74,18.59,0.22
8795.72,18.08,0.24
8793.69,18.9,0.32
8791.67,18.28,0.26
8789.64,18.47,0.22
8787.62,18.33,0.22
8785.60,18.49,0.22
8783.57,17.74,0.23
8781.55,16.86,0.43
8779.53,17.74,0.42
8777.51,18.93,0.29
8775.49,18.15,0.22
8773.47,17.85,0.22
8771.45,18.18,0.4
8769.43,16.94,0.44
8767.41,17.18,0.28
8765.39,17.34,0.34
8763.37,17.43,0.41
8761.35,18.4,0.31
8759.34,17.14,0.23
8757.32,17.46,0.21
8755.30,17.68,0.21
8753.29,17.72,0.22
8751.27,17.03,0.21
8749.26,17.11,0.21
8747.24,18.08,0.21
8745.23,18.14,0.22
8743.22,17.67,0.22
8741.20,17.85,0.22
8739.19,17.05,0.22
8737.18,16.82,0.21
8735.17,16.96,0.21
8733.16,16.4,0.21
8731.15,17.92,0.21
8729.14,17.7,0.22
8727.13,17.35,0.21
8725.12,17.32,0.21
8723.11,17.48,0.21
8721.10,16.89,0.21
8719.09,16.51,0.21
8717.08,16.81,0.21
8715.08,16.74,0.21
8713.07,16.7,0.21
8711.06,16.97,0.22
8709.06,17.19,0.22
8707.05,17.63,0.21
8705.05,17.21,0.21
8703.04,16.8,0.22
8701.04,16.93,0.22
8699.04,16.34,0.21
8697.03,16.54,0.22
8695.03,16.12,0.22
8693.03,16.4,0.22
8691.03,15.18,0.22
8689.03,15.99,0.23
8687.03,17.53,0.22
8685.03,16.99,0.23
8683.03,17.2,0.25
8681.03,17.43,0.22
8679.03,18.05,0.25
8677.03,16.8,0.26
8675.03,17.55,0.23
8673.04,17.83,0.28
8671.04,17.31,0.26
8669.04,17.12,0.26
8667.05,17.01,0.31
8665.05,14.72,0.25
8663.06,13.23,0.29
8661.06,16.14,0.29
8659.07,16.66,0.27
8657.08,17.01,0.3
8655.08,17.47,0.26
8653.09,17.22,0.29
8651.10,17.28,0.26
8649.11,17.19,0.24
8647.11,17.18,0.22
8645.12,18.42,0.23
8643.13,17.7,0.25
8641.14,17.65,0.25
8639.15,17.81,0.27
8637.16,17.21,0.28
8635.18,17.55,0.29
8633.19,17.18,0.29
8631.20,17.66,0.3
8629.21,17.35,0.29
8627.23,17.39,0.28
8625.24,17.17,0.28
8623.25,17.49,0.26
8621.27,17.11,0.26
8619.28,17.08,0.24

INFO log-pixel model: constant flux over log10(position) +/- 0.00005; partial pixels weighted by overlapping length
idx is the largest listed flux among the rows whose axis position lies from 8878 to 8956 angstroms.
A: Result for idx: 18.55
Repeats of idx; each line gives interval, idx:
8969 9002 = 18.94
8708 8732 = 17.92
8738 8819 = 19.12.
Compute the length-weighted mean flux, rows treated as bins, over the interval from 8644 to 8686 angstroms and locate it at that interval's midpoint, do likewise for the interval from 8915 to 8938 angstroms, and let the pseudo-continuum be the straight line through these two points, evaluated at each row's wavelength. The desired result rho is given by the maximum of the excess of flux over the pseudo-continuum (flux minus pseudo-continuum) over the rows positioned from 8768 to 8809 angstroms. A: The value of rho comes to 1.6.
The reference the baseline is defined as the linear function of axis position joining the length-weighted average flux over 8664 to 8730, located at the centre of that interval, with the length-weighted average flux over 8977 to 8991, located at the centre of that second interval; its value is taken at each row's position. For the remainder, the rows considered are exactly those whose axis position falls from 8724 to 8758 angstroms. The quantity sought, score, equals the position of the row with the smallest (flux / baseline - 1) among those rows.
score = 8733.16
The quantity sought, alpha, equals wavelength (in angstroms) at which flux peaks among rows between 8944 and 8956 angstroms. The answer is 8950.99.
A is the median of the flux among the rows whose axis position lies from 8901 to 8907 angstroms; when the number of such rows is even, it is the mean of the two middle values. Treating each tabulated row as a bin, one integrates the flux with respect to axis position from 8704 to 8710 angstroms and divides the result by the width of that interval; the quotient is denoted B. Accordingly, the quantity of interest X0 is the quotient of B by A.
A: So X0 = 0.98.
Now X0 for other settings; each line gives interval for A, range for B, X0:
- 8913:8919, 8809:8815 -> 1.02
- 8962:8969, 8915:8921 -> 1.00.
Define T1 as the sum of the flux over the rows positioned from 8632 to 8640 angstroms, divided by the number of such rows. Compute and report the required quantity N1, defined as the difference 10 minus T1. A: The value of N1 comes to -7.44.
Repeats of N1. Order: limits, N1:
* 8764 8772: -7.41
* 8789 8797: -8.43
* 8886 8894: -7.41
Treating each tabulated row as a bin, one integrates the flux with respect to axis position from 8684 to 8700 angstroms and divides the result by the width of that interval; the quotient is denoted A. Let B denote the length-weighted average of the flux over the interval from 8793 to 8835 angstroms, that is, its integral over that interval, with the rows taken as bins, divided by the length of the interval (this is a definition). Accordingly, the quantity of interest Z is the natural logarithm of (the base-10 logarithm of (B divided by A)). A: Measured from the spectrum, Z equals -3.2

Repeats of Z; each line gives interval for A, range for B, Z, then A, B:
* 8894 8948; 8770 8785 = -5.0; 17.6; 17.9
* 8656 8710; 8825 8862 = -3.2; 16.7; 18.3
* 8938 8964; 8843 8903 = -7.8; 17.6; 17.6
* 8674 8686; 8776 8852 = -3.9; 17.3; 18.1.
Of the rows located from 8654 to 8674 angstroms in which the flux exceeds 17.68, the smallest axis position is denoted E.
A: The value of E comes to 8673.04 angstroms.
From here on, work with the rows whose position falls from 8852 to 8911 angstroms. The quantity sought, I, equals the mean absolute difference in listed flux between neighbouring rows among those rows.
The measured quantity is 0.57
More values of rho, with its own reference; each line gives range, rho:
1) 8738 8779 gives 1.6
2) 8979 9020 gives 1.3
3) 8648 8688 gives 1.1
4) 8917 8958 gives 0.7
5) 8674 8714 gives 1.1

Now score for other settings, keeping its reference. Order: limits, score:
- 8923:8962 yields 8961.30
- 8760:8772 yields 8769.43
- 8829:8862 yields 8860.76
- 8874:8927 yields 8899.61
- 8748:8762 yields 8751.27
